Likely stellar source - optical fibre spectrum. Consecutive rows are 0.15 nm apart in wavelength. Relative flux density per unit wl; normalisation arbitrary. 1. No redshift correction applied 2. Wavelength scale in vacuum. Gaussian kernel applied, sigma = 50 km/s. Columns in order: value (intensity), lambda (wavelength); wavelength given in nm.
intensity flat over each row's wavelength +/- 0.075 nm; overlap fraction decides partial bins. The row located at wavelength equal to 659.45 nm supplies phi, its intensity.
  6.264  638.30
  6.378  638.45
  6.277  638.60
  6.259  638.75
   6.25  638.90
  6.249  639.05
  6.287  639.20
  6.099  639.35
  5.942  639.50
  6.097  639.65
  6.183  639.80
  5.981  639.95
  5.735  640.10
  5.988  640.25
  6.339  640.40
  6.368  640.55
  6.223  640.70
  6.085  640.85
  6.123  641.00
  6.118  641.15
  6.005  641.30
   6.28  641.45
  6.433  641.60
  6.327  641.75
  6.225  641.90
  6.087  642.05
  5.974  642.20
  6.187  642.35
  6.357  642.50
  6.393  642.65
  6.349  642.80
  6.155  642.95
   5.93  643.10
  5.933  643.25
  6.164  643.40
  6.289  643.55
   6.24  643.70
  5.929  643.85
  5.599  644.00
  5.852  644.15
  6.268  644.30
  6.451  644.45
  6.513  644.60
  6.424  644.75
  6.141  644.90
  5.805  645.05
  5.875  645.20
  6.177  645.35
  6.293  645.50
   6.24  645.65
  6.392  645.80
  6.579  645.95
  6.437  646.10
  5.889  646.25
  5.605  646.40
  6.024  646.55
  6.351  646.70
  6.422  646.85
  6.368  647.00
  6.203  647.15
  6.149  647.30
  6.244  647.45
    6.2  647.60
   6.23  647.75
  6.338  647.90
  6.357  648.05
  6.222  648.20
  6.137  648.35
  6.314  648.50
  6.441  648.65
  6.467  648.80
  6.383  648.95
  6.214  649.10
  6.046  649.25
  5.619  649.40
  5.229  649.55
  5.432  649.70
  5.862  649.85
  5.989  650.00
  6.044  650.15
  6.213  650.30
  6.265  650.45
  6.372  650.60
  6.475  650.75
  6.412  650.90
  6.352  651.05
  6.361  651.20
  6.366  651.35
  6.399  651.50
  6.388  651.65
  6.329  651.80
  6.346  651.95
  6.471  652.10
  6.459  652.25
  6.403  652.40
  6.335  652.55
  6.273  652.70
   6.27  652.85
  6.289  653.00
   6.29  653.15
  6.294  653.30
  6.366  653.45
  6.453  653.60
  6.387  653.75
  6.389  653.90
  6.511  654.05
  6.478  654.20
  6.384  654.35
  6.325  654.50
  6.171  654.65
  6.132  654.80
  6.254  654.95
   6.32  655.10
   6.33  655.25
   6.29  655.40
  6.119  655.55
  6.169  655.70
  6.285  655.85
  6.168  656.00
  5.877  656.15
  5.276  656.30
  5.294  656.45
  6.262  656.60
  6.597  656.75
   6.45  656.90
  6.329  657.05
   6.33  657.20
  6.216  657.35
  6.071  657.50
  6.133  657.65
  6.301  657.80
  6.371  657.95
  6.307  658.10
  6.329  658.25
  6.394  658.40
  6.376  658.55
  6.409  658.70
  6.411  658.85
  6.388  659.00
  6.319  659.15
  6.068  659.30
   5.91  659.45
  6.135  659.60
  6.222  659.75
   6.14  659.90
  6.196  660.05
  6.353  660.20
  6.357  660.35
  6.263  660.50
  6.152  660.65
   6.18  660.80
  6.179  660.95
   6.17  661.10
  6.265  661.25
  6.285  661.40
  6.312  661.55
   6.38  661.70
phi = 5.91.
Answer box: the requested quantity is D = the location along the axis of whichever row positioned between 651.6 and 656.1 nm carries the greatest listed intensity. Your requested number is 654.05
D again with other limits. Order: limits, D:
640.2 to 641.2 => 640.55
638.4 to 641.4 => 638.45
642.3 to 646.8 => 645.95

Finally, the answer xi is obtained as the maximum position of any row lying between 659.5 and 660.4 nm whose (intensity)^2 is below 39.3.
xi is 660.05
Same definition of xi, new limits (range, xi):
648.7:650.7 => 650.45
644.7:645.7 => 645.65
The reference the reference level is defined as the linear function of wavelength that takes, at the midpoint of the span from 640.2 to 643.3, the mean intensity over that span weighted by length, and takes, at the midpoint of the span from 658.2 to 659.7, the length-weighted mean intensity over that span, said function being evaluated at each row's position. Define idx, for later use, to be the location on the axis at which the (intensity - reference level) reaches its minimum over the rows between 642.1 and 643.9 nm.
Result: 643.85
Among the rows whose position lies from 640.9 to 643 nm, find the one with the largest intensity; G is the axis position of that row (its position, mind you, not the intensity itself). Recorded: 641.60 nm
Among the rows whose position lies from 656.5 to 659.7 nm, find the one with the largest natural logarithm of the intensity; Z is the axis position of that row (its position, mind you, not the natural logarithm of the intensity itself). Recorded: 656.75 nm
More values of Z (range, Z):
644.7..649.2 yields 645.95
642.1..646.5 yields 645.95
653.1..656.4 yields 654.05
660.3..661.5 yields 660.35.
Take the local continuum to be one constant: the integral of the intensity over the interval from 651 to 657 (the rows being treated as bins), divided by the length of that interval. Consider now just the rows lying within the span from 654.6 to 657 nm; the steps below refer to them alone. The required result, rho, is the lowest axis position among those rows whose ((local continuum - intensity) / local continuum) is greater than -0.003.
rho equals 654.65 nm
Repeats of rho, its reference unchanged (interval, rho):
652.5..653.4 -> 652.70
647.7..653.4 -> 647.75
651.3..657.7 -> 652.70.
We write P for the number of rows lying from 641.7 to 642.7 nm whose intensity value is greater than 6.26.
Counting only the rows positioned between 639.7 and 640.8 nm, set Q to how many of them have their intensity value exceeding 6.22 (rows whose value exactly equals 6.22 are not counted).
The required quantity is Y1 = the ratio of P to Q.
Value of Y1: 1.0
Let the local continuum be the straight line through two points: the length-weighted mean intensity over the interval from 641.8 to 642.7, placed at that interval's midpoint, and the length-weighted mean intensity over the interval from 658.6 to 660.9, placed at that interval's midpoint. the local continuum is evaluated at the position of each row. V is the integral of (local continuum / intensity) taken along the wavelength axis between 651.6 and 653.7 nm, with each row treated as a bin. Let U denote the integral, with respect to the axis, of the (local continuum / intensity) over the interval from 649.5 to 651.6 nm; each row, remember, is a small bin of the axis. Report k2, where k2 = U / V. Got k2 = 1.038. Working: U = 2.13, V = 2.056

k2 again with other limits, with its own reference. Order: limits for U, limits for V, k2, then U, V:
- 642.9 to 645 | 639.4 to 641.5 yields 0.997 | 2.13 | 2.135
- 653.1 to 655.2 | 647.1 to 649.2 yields 0.992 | 2.06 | 2.079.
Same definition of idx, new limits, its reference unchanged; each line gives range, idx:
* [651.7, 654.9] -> 654.80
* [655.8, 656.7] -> 656.30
